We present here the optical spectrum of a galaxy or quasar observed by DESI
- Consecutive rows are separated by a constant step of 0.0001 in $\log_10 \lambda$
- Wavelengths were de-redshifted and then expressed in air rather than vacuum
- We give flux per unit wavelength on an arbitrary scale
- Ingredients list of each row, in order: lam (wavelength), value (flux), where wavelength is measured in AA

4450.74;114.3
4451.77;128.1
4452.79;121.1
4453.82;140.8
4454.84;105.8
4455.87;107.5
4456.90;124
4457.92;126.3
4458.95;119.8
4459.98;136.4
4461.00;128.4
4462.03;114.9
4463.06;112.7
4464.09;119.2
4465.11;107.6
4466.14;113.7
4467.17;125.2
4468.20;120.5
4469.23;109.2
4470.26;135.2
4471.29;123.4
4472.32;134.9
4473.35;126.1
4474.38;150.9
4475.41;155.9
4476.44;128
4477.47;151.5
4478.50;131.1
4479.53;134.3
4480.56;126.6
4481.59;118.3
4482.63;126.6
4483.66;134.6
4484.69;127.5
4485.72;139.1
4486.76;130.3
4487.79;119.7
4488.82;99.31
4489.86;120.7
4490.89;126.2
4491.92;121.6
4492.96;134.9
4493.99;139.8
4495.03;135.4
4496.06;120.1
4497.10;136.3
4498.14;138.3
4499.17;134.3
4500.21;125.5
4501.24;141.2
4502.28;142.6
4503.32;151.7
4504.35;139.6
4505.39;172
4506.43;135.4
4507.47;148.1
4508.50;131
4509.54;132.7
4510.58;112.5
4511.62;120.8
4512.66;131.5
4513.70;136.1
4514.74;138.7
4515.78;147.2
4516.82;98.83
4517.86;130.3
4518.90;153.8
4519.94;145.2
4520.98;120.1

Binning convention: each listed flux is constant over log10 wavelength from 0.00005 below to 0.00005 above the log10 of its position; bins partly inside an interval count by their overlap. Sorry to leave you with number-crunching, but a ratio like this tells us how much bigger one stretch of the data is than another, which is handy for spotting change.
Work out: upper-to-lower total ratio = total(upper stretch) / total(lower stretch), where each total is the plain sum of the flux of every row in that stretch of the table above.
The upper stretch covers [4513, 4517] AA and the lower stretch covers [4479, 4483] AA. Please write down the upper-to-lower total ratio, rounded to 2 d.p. 1.03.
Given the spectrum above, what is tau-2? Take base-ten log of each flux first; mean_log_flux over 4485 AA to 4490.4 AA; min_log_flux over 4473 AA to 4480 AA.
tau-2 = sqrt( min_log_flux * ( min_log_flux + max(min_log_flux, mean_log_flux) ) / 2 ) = 2.10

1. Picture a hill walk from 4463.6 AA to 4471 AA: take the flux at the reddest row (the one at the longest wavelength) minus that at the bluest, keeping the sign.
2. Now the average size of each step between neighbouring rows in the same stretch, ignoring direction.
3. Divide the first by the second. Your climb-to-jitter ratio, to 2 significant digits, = 1.3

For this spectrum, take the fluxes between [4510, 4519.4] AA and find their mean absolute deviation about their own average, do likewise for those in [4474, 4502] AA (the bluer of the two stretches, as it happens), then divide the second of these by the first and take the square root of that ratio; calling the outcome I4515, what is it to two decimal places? 0.83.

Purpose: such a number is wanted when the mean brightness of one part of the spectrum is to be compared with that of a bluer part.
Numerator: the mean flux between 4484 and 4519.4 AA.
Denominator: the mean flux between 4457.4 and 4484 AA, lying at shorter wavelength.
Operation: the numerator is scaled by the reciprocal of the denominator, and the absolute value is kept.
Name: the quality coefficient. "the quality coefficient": 1.04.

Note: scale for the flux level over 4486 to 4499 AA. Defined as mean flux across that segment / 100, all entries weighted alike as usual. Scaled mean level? 1.27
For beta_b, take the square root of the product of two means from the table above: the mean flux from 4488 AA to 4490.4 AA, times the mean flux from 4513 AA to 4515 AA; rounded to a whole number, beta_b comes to 123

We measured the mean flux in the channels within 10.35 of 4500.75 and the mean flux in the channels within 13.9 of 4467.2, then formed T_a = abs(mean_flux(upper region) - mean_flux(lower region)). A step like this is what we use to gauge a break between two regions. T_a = 9.7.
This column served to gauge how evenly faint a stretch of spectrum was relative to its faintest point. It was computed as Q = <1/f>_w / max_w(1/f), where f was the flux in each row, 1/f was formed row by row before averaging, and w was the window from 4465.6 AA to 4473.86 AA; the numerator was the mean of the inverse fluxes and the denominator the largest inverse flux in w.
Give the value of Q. 0.888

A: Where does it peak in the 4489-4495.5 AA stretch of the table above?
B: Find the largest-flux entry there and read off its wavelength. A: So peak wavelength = 4493.99 AA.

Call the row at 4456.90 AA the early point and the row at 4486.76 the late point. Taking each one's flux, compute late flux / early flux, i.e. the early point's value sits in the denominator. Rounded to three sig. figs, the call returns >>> 1.05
